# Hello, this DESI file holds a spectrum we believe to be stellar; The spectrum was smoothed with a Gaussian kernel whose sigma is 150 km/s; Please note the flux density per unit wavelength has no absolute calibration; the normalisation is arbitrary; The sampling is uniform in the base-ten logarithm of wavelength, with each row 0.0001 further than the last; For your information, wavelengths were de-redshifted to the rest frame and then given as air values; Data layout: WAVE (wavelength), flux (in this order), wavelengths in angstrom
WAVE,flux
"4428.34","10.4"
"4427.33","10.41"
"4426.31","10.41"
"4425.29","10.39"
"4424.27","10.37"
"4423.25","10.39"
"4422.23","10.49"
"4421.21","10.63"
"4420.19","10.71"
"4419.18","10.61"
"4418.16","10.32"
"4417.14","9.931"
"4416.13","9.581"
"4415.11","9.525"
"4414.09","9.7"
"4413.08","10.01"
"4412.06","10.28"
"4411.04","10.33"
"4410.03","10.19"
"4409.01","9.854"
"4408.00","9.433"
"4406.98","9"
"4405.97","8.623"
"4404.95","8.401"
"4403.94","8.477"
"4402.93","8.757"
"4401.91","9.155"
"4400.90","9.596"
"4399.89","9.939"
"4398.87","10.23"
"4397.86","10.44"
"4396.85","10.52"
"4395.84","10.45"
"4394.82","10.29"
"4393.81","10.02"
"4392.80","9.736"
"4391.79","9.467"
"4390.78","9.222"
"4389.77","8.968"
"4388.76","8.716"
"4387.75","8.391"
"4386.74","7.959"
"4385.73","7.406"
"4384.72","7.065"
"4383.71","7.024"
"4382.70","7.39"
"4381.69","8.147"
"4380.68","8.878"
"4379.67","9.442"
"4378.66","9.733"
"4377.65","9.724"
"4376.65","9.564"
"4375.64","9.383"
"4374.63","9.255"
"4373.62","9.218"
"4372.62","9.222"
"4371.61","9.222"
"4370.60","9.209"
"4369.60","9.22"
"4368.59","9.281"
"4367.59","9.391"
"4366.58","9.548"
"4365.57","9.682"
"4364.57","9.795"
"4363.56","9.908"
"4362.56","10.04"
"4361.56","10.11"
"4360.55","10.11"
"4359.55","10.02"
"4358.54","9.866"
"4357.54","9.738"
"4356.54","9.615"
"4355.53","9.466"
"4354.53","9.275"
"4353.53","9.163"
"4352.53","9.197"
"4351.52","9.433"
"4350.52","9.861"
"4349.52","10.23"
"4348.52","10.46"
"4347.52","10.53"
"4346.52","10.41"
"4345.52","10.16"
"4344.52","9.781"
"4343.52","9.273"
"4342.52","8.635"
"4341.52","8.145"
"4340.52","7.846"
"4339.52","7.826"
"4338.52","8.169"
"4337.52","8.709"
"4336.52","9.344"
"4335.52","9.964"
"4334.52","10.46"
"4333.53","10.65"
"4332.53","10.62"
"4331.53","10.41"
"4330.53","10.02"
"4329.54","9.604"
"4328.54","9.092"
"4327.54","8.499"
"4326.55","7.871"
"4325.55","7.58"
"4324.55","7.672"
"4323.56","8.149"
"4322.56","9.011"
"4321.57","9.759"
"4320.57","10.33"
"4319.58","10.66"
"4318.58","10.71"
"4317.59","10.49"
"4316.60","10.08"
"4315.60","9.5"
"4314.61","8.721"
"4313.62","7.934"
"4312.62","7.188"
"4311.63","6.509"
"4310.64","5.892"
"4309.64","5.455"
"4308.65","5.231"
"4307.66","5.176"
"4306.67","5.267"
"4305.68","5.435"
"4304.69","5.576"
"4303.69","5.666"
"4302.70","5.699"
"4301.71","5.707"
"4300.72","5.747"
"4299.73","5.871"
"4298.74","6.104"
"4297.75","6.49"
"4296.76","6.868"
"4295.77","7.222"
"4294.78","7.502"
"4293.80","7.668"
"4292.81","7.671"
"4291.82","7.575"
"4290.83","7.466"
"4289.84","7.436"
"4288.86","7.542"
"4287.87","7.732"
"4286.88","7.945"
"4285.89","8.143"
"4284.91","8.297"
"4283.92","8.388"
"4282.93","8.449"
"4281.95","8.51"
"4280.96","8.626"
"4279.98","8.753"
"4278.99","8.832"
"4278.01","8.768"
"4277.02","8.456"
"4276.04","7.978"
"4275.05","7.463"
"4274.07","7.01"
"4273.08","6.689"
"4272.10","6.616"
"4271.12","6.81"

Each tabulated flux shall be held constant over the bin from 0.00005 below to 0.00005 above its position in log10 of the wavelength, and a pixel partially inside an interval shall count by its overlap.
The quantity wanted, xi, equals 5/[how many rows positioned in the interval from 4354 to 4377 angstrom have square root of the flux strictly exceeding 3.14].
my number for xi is 0.8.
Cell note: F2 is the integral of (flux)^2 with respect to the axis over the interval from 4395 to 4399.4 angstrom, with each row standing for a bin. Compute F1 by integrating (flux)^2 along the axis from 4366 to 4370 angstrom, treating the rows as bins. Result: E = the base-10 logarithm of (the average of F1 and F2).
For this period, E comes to 2.62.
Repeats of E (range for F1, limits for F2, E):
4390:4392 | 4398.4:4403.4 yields 2.50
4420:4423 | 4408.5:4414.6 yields 2.68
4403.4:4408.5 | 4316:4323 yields 2.75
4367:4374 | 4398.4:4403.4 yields 2.72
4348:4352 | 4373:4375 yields 2.46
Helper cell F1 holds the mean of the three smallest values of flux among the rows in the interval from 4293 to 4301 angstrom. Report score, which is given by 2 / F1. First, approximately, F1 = 5.9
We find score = 0.339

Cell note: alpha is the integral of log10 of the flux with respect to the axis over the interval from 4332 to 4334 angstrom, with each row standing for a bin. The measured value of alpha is 2.05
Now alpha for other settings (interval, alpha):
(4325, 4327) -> 1.77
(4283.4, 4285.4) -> 1.84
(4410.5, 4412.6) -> 2.12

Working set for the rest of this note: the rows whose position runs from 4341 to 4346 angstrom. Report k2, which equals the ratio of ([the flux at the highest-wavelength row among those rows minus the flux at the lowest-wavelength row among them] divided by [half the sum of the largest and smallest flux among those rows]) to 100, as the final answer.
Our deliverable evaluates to 0.0022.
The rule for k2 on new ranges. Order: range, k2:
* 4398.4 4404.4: -0.0019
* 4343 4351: 0.0006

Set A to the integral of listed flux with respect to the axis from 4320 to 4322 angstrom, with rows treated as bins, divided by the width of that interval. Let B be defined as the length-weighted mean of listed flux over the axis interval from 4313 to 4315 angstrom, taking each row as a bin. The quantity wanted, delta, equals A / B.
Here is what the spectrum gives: 1.23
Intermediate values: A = 10.1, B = 8.2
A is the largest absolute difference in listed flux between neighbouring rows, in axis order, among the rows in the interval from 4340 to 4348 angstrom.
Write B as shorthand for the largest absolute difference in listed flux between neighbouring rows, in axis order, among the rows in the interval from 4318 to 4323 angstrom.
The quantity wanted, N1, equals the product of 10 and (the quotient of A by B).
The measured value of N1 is 9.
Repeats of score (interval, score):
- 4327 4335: 0.221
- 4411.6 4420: 0.208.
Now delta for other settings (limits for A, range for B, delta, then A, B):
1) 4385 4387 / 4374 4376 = 0.82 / 7.6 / 9.3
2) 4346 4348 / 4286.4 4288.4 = 1.34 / 10.5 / 7.8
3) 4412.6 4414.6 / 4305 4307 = 1.83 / 9.9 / 5.4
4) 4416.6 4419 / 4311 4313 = 1.50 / 10.2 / 6.8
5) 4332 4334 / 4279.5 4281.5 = 1.22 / 10.6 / 8.7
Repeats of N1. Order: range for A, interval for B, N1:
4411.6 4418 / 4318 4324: 4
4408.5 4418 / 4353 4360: 18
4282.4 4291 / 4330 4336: 4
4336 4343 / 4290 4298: 17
